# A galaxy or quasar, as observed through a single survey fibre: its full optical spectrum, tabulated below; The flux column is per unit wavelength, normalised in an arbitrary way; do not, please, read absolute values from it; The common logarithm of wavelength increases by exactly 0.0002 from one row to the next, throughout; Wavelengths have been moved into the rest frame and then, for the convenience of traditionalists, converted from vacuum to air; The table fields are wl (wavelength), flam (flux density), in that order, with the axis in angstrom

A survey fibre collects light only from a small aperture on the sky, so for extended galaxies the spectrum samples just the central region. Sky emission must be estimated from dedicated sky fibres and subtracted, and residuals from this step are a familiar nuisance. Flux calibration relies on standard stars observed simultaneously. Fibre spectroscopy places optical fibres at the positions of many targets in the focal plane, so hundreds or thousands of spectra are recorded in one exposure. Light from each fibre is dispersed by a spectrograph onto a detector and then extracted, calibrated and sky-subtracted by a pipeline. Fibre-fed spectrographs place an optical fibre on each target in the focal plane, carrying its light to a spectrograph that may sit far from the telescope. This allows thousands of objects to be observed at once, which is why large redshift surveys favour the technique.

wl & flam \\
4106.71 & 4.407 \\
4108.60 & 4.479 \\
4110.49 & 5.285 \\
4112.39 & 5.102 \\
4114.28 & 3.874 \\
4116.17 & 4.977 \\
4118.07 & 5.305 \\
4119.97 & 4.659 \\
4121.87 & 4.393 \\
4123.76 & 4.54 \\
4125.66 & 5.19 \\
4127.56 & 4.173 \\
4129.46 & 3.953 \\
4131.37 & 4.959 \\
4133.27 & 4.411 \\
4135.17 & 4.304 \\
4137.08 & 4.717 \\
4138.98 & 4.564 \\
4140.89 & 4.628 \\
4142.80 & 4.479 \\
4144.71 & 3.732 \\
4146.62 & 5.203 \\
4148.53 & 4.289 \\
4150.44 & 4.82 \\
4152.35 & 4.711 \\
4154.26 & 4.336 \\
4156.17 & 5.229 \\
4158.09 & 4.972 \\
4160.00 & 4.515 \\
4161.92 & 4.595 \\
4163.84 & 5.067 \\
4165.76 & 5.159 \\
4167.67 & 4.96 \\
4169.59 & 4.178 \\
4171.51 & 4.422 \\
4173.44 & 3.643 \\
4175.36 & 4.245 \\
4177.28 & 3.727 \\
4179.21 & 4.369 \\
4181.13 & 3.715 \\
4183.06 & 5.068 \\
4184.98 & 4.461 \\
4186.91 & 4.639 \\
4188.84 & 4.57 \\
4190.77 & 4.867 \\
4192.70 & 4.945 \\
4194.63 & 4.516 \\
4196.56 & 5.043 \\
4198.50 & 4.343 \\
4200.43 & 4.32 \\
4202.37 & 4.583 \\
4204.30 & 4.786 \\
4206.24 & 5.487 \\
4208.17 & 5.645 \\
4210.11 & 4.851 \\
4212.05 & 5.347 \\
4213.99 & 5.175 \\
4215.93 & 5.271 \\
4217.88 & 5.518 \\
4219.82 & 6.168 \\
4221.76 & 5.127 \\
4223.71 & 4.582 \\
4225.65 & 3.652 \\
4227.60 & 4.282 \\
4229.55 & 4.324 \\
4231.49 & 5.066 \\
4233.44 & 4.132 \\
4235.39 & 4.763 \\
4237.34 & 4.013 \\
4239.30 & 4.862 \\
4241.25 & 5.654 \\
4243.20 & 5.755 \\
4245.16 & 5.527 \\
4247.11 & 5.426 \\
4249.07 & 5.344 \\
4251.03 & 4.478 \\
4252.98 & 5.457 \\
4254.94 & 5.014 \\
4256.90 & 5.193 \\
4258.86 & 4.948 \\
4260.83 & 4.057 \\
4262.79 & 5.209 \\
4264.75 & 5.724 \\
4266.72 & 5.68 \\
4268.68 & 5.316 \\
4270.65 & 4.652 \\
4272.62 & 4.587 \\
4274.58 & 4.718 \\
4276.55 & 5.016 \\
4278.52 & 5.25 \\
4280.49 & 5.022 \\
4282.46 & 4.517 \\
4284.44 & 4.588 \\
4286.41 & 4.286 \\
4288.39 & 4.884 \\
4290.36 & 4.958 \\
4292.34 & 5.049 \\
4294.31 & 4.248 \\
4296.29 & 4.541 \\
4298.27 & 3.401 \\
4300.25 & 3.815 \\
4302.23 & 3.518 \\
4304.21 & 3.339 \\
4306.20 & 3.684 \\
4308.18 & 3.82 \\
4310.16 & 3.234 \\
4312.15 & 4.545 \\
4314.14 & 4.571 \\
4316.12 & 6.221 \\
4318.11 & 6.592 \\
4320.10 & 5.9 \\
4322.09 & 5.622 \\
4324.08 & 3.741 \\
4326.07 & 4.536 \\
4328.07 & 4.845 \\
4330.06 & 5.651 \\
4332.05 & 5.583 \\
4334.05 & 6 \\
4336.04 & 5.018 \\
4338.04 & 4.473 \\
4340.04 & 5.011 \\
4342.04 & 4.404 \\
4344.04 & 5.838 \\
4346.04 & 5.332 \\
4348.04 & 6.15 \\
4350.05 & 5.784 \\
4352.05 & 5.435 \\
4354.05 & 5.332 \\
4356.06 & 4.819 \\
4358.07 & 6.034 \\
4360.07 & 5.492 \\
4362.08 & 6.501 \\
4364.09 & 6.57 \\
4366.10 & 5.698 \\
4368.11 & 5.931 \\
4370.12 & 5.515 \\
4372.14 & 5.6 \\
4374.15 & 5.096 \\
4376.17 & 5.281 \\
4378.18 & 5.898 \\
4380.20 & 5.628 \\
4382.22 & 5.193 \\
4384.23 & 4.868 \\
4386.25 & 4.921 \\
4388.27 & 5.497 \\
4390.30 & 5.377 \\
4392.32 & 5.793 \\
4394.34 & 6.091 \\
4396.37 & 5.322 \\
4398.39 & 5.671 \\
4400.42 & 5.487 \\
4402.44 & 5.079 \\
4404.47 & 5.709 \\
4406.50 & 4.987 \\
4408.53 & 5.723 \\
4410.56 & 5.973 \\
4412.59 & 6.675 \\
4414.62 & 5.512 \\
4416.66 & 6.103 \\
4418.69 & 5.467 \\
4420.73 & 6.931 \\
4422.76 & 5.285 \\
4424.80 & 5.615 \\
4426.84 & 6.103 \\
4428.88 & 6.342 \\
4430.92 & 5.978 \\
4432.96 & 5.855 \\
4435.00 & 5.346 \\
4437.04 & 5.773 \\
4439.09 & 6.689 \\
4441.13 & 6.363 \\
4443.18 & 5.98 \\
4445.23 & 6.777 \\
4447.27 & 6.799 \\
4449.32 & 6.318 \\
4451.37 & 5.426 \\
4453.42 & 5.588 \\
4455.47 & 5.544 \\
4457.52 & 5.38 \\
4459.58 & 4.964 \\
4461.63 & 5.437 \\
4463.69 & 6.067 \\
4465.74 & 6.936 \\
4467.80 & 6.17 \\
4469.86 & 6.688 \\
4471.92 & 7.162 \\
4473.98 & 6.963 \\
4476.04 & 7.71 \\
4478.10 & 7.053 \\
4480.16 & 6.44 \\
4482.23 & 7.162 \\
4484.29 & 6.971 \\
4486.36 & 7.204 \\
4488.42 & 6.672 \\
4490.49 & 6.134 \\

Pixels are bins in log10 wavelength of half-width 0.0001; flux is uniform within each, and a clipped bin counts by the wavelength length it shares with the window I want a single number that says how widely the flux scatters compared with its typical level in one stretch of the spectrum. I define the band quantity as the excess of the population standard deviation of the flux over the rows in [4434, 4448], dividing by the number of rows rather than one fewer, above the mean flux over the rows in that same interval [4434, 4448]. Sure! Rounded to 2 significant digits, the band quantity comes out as -5.7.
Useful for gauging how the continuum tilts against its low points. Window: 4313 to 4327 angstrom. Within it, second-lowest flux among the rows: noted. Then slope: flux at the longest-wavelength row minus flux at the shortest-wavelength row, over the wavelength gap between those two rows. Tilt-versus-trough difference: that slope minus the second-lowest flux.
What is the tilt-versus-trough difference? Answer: -4.5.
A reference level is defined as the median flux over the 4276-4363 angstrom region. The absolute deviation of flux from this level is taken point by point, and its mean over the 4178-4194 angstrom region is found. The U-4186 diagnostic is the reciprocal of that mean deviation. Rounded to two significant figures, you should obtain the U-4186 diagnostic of 2.3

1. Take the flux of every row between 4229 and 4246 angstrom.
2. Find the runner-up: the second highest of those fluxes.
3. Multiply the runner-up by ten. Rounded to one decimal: 56.5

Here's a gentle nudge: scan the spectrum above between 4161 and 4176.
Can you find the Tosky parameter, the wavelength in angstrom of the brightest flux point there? 4165.76 angstrom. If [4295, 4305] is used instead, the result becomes 4296.29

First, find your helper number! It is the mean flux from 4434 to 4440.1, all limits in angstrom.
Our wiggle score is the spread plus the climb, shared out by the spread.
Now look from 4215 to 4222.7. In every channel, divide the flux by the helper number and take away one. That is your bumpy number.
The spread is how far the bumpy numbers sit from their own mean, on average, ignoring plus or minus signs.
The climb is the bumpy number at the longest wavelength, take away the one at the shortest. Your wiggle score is 1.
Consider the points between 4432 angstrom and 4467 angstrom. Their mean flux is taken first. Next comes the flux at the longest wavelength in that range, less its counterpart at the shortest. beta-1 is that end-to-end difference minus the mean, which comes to -4.9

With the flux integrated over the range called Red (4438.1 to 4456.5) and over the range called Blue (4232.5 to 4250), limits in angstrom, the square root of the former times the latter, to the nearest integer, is 100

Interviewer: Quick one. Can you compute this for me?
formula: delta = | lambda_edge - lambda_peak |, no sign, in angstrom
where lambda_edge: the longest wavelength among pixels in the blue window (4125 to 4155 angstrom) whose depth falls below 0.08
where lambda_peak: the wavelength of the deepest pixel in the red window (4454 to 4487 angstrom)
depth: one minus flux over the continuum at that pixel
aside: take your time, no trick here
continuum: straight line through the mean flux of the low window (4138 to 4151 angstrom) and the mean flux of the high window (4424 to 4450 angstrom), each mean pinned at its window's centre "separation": 305.3 angstrom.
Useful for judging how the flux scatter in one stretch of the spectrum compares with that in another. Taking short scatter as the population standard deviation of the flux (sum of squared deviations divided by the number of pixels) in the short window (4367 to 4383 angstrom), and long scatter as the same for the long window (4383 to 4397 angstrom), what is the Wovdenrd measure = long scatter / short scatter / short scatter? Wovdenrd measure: 4.8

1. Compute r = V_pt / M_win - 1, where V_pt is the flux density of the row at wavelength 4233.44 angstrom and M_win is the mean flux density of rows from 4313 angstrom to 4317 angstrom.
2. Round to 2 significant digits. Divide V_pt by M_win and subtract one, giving -0.23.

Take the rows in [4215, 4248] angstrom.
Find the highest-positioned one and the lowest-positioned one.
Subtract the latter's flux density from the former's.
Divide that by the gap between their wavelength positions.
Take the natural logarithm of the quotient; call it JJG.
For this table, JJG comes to -5.3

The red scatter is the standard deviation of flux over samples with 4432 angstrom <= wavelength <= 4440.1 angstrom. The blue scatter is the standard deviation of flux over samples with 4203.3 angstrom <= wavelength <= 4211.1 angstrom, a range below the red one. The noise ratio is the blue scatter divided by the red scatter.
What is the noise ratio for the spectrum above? 0.78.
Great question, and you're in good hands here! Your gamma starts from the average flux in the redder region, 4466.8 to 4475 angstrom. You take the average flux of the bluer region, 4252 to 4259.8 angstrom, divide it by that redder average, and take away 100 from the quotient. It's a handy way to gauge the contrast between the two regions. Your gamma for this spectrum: -99.2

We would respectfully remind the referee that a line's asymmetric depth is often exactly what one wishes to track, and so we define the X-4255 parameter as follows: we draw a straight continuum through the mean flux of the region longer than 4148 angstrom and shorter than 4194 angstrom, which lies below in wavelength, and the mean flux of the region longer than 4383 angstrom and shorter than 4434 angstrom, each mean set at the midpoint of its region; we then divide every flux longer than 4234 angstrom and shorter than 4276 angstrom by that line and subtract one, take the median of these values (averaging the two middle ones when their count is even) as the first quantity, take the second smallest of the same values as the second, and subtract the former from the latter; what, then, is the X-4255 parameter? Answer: -0.22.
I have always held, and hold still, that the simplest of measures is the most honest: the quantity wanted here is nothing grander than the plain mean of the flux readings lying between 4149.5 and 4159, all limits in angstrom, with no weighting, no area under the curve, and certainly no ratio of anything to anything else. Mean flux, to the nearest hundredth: 4.81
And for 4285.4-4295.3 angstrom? 4.69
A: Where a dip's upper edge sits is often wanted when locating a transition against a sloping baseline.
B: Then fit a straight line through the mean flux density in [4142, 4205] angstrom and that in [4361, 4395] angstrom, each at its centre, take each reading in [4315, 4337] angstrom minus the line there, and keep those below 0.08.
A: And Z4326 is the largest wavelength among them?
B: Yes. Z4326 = 4336.04 angstrom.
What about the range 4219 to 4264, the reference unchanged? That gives 4260.83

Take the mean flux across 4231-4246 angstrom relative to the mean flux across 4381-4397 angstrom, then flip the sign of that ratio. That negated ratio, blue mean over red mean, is -0.92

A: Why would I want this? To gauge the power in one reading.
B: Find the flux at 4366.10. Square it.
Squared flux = 32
